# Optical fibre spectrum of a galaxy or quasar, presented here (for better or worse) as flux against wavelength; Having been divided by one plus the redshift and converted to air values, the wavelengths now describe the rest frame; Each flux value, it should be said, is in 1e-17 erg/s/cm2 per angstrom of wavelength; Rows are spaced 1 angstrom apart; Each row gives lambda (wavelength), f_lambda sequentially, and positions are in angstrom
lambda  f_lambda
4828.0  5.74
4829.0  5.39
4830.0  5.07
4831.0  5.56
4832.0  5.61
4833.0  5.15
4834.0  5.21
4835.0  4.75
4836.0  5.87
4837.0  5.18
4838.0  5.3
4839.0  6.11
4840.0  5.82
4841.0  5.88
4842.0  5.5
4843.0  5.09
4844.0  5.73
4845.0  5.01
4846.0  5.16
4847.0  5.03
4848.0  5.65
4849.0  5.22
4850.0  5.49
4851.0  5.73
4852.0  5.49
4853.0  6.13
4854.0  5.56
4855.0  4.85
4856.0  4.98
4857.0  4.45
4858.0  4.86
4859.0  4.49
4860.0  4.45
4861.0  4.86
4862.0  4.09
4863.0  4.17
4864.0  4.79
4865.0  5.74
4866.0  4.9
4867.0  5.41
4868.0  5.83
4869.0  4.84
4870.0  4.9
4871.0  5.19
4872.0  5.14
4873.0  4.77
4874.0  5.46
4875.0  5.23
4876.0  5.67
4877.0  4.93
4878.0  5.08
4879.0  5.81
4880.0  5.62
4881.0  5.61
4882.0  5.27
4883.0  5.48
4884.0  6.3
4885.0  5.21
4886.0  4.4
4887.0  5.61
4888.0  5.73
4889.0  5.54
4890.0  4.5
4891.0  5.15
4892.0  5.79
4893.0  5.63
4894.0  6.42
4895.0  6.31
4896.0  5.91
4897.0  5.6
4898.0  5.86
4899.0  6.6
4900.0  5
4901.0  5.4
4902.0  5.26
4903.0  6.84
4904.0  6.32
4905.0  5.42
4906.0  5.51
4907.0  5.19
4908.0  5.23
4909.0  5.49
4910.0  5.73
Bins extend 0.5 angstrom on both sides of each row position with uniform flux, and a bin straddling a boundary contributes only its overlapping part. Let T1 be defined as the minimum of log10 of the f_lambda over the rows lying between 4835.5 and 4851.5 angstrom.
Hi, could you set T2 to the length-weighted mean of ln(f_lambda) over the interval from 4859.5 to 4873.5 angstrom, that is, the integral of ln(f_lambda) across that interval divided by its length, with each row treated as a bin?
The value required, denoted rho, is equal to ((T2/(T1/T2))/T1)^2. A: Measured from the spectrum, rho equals 27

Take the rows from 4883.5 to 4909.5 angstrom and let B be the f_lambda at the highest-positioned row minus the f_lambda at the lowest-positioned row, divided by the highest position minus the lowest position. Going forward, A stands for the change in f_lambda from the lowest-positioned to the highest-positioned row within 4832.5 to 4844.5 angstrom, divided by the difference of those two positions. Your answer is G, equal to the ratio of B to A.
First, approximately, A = 0.05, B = -0.032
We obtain -0.6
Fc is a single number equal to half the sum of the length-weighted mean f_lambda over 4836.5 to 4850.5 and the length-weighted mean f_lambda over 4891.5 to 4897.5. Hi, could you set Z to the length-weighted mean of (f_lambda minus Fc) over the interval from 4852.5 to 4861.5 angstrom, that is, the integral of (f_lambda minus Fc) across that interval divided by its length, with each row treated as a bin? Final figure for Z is -0.73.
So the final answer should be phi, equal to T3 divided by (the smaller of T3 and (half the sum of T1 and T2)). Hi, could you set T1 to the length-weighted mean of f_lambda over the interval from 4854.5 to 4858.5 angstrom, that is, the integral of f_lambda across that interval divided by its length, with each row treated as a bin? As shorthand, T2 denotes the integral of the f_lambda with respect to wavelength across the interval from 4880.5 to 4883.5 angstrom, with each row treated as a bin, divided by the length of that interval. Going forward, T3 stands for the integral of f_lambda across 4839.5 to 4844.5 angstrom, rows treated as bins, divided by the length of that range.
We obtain 1.09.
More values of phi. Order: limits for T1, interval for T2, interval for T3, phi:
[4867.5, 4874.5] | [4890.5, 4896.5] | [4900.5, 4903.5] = 1.06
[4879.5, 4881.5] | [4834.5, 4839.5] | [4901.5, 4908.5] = 1.03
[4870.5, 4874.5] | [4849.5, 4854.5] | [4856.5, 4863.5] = 1.00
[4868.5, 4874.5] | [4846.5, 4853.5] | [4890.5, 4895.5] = 1.11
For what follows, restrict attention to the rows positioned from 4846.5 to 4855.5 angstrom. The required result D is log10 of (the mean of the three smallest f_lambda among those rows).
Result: 0.702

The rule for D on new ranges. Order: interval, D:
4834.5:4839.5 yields 0.706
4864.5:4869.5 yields 0.703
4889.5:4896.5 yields 0.707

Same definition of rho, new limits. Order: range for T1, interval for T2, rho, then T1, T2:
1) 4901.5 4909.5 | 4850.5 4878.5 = 26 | 0.715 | 1.62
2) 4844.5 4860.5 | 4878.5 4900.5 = 49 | 0.648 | 1.72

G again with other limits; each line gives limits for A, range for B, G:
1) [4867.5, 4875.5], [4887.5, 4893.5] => 0.2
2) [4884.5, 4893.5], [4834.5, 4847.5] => 0.4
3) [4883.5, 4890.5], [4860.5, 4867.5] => -0.3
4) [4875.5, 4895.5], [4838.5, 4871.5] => -0.9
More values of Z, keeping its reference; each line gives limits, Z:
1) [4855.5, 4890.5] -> -0.57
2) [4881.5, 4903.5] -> -0.06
